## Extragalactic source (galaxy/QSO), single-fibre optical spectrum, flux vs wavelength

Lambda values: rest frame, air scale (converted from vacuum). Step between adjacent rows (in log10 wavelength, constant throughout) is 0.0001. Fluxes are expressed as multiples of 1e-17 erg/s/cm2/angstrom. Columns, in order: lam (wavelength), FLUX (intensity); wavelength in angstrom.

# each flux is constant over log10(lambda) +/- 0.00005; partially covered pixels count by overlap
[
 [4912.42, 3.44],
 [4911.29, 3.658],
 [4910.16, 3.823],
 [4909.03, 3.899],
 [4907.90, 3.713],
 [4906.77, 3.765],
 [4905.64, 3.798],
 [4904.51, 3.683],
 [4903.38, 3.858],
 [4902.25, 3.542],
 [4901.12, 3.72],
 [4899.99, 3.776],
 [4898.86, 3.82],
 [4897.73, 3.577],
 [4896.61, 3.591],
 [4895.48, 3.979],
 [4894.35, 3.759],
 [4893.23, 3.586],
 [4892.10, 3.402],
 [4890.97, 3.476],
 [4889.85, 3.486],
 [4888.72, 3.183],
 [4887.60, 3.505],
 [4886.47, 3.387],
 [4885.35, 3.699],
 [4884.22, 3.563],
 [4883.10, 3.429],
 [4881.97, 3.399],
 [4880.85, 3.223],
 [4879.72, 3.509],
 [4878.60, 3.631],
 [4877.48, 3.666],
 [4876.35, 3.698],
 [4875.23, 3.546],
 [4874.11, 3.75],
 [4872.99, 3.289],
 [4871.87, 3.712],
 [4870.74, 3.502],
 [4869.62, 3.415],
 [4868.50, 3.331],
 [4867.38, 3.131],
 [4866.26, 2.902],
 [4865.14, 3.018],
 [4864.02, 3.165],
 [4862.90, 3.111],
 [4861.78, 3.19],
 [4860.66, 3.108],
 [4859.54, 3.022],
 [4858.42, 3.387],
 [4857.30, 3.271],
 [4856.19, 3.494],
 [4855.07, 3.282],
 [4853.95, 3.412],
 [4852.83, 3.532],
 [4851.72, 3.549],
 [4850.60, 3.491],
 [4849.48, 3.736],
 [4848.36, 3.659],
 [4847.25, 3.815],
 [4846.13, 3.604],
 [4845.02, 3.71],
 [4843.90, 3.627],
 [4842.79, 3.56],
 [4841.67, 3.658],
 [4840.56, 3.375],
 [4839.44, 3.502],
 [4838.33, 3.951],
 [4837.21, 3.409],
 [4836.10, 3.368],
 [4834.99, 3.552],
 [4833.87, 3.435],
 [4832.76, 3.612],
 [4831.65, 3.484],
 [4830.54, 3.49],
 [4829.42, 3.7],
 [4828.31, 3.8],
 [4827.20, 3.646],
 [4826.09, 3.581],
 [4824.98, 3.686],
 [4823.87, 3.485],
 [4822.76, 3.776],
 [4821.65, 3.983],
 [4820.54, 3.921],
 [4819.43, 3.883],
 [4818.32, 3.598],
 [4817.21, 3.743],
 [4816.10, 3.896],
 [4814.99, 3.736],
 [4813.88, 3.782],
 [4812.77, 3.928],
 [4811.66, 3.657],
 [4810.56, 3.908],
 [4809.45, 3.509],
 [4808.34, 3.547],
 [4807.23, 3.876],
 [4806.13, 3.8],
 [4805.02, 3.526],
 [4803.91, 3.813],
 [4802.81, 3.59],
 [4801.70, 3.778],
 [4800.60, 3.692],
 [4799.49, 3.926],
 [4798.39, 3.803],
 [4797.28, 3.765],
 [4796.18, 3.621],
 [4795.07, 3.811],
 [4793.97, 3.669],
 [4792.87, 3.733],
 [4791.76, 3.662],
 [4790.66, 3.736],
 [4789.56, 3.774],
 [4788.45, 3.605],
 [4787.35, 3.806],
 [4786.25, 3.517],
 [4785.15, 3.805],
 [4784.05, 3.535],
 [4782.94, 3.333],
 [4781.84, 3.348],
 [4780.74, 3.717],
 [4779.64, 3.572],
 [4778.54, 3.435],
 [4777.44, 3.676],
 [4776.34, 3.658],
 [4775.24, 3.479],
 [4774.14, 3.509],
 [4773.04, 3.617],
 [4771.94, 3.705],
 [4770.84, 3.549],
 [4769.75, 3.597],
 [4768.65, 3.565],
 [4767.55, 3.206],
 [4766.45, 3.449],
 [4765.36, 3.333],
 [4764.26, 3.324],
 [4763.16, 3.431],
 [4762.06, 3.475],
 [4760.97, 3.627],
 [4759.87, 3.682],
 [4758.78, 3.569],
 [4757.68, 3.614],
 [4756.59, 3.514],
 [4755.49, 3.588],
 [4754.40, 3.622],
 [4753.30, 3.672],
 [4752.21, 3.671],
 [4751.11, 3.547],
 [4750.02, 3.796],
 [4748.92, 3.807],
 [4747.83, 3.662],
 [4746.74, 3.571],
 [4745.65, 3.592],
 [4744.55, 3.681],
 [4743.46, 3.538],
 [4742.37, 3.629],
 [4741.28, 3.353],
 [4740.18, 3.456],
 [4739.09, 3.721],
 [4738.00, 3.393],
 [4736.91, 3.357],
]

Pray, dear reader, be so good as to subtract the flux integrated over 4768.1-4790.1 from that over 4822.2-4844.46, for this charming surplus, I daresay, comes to 0.8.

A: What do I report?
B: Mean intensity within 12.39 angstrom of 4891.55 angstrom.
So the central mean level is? 3.57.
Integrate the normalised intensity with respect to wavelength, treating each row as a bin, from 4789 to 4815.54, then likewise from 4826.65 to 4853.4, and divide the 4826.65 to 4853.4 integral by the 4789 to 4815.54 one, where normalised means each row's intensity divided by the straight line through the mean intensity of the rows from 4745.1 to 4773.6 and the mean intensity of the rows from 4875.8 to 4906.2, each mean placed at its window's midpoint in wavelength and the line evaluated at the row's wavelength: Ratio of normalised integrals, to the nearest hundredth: 0.97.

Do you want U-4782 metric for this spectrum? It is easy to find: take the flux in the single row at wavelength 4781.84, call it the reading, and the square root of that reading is 1.83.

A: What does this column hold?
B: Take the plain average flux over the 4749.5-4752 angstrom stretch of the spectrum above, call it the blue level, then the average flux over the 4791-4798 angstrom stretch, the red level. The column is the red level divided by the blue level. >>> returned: 1.01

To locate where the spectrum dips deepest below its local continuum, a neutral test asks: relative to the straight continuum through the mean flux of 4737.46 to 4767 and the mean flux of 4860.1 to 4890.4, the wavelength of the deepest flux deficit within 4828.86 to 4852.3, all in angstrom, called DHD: 4836.10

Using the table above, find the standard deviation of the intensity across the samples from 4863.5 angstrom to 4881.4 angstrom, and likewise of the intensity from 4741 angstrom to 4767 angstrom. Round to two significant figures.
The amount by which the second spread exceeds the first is -0.13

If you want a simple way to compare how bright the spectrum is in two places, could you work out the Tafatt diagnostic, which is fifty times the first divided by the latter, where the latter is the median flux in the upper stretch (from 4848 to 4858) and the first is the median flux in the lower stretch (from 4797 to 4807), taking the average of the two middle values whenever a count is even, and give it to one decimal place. 54.1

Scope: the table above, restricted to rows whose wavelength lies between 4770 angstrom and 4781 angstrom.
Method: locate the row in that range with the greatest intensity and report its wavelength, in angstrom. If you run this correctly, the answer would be 4780.74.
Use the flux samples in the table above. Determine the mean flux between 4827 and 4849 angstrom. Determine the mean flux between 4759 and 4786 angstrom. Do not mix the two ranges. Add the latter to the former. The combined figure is 7.12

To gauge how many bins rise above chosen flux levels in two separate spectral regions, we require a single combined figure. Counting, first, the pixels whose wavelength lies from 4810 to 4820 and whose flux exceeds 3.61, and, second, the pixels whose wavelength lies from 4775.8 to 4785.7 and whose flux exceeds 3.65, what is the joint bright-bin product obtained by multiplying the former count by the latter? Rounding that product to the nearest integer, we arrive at 32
